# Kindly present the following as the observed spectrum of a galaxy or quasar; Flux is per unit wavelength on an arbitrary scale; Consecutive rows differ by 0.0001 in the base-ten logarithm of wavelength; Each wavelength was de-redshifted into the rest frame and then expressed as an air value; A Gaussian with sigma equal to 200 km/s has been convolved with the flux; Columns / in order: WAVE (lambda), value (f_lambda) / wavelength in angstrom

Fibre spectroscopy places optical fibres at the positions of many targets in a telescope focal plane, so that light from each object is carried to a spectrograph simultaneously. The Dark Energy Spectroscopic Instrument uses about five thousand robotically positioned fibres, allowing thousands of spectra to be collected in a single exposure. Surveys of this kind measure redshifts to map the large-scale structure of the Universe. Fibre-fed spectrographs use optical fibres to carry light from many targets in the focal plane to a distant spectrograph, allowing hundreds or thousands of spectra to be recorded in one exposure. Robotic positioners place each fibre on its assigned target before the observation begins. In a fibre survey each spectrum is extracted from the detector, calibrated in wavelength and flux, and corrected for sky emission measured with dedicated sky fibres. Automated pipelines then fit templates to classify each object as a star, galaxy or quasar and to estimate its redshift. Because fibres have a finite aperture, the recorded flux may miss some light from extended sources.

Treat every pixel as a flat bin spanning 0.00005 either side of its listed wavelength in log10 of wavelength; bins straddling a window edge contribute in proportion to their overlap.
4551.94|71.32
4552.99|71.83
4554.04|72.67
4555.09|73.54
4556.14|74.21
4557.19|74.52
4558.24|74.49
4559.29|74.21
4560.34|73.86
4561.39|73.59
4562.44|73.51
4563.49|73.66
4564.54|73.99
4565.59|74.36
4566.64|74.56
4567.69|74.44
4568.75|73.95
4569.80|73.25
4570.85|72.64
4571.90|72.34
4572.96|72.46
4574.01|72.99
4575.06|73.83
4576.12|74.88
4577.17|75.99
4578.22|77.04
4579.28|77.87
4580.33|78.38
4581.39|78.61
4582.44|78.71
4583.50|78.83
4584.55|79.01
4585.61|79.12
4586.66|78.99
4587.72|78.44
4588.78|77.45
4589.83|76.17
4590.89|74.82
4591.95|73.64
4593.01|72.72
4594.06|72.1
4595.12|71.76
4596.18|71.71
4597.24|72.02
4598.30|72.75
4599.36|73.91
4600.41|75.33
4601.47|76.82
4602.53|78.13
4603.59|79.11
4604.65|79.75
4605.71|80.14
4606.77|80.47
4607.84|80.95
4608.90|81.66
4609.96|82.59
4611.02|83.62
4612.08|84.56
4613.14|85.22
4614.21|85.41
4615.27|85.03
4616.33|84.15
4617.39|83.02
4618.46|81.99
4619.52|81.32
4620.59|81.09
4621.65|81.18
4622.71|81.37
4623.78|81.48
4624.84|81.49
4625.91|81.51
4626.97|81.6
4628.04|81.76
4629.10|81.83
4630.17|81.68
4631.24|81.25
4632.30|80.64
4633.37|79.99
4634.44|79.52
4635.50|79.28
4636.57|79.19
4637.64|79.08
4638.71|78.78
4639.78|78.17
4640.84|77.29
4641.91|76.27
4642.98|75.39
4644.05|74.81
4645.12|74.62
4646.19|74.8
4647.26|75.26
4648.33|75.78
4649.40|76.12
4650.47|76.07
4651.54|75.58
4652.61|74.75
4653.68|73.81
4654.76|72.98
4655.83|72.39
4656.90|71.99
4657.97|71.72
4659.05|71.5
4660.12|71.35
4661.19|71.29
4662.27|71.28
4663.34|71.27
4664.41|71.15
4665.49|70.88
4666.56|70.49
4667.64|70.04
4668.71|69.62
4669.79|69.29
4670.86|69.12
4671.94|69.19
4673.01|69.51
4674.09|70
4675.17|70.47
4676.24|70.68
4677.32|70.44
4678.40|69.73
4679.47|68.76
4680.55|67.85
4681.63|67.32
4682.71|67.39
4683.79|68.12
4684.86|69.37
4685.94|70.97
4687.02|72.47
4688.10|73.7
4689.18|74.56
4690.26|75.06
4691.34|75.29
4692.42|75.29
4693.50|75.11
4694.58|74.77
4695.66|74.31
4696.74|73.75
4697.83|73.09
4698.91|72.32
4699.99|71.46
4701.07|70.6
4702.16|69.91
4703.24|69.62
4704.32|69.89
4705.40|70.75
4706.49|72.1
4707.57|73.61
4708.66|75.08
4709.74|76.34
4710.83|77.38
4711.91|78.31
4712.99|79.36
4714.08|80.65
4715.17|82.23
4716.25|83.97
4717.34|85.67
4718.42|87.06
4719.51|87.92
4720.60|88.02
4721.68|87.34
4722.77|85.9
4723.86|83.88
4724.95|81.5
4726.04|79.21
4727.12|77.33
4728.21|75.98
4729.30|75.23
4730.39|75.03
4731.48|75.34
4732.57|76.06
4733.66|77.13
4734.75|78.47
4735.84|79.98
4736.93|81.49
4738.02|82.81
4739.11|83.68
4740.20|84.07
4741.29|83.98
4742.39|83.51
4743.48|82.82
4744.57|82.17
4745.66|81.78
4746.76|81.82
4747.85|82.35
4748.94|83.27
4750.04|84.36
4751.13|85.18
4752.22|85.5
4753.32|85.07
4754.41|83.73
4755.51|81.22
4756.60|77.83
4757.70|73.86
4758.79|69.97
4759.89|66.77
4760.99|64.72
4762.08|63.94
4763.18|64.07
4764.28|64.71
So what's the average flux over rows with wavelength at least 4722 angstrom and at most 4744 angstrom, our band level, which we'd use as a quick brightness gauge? 80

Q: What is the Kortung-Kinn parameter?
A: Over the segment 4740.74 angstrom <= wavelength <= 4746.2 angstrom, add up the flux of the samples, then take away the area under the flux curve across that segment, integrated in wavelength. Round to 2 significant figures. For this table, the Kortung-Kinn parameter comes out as -38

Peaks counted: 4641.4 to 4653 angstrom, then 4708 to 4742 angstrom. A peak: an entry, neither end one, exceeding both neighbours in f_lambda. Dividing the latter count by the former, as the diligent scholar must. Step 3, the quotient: 2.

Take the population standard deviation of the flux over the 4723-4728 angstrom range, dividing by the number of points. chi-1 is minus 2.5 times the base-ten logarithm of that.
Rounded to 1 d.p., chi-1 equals -1.0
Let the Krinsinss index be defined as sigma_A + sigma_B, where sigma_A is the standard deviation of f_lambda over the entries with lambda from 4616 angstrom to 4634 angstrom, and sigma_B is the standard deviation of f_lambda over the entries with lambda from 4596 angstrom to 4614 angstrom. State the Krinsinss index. 5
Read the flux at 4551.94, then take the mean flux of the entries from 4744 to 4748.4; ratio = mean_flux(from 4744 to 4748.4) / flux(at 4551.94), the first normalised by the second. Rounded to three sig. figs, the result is 1.15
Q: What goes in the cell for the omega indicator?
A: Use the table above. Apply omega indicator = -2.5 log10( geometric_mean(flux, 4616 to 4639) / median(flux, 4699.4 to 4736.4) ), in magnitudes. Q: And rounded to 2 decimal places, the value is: -0.05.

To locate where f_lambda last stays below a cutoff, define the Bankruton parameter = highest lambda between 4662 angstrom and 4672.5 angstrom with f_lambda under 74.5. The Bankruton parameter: 4671.94 angstrom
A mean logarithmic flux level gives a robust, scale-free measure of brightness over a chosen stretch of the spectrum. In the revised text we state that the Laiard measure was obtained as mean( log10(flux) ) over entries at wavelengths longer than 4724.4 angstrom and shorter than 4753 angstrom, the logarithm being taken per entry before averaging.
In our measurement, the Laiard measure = 1.91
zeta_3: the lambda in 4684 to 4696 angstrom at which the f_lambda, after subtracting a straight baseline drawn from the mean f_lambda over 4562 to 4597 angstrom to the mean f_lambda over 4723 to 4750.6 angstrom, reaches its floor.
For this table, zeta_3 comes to 4684.86 angstrom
